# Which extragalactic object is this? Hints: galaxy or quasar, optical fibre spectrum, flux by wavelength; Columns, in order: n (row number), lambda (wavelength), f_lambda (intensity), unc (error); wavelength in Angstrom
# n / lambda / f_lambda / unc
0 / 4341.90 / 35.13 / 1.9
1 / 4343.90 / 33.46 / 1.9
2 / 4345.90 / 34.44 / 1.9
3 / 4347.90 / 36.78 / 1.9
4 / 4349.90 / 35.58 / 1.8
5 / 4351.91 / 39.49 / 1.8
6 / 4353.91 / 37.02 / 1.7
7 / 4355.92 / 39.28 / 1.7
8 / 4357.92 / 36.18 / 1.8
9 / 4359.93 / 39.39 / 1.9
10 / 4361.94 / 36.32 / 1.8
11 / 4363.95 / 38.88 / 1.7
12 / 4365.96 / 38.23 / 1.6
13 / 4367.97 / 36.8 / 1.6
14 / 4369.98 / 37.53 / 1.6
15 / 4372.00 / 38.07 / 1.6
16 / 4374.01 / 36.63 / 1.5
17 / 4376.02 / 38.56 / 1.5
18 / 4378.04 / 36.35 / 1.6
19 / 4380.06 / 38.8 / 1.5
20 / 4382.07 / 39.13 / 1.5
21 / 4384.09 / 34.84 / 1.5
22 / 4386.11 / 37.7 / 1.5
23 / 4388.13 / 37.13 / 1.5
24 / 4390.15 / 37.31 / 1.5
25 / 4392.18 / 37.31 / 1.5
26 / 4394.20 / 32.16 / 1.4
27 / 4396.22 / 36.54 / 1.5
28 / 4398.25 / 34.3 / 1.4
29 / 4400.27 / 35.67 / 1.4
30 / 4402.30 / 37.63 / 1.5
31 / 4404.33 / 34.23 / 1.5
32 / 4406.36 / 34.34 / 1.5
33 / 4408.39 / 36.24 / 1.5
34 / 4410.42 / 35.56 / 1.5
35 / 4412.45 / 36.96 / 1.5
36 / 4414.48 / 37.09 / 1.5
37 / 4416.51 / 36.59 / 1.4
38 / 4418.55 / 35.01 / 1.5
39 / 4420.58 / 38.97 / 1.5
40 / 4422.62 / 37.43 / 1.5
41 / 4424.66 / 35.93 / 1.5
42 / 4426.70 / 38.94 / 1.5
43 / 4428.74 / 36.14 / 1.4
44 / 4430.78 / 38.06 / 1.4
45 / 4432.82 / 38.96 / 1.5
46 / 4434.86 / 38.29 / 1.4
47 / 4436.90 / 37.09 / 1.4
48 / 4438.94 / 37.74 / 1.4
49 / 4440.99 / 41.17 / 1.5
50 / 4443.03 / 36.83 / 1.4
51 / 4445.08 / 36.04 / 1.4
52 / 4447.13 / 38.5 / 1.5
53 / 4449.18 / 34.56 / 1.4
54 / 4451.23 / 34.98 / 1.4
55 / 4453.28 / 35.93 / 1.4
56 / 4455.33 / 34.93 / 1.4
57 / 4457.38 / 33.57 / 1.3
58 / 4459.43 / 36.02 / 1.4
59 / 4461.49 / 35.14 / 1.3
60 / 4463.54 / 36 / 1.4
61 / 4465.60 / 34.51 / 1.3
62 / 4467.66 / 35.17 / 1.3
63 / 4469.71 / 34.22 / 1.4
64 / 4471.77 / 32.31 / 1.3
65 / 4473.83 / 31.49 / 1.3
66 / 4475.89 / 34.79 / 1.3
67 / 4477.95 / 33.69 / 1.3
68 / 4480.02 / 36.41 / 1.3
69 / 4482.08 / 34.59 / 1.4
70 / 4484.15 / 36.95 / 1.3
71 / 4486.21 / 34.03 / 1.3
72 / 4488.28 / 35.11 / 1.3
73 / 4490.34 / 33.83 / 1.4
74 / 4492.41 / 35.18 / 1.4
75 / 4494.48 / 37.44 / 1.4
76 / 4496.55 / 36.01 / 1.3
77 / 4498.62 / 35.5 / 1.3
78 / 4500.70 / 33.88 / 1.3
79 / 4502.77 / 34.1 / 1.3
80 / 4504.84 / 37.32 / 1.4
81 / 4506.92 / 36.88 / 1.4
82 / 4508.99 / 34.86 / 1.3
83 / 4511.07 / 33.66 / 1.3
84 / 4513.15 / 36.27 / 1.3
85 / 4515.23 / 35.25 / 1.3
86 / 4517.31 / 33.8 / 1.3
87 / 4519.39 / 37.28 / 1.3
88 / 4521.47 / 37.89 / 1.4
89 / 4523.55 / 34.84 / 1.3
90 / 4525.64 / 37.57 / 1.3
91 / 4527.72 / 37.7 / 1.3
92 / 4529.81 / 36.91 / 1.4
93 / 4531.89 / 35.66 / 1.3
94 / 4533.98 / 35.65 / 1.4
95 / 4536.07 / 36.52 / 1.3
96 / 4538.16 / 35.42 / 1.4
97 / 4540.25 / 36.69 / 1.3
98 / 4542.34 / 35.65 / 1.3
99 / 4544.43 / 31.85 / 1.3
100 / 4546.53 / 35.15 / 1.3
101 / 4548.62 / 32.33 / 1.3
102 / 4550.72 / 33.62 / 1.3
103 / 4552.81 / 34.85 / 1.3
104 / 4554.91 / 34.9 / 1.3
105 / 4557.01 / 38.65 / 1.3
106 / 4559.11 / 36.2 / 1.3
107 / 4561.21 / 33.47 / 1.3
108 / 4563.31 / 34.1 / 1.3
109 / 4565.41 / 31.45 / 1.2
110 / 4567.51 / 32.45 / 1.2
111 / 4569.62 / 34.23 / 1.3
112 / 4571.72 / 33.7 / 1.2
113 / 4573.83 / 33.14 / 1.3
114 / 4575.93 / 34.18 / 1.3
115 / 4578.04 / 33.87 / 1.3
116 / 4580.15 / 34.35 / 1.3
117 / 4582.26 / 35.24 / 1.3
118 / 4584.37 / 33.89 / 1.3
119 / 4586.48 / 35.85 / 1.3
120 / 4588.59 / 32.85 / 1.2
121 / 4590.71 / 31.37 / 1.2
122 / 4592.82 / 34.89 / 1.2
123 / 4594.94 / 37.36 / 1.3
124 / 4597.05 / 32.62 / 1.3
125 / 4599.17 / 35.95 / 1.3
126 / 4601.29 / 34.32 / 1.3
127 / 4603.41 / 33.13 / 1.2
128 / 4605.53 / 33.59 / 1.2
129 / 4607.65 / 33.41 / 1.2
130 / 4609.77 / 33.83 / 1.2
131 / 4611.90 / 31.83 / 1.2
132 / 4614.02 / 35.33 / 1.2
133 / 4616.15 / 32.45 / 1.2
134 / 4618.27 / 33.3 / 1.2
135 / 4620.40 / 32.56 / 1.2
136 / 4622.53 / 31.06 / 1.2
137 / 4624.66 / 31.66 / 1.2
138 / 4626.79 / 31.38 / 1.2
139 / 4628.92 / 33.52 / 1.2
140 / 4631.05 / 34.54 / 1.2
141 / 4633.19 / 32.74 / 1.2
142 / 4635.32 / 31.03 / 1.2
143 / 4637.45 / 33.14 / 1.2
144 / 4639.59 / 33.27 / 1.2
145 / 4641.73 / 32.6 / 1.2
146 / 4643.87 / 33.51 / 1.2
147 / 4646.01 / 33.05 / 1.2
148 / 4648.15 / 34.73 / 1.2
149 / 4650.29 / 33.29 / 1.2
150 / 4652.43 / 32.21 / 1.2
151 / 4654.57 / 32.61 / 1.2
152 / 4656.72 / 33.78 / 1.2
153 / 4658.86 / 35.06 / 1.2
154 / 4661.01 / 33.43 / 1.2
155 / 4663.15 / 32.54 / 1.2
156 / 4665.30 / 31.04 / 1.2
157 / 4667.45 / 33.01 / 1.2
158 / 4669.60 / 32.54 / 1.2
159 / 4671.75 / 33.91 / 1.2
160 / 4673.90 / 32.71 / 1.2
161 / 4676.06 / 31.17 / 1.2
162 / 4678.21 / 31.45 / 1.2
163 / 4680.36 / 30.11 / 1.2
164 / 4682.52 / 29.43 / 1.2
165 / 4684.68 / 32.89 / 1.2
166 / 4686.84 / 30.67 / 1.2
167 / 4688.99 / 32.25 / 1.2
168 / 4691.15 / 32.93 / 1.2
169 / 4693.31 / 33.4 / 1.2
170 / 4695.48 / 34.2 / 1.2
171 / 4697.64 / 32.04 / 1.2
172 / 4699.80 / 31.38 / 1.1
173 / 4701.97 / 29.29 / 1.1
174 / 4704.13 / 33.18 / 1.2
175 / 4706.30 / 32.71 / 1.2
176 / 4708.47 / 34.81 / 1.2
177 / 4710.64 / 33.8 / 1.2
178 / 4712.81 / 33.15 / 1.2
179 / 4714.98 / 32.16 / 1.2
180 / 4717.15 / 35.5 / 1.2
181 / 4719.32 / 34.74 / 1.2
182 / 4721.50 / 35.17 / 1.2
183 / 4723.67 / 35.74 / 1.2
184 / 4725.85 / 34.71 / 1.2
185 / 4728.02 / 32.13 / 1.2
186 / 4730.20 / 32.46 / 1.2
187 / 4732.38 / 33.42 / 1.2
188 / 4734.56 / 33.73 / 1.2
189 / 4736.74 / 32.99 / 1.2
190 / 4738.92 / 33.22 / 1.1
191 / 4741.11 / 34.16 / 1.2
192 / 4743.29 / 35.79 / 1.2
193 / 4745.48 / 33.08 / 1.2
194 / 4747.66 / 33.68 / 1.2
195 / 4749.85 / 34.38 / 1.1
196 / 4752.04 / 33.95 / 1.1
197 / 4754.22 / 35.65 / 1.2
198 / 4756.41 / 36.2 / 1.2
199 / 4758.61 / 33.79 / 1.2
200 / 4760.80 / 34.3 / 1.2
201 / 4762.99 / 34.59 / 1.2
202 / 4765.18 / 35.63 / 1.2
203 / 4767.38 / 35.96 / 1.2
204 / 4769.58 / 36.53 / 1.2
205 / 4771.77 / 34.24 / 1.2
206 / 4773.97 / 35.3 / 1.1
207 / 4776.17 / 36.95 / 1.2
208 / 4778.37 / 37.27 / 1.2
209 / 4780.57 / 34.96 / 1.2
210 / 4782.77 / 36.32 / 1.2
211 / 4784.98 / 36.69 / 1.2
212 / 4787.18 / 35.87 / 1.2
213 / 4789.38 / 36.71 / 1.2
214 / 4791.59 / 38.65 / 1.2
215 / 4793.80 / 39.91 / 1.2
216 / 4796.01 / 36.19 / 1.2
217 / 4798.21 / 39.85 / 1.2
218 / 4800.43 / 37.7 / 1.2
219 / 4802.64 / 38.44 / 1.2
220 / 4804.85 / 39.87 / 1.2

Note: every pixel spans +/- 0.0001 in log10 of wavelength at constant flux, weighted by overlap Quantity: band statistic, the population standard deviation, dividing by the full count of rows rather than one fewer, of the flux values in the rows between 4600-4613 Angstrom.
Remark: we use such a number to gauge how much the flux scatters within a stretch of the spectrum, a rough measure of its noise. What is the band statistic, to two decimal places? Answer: 0.77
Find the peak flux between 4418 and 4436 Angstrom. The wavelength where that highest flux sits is 4420.58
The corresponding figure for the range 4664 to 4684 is 4671.75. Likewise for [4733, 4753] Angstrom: 4743.29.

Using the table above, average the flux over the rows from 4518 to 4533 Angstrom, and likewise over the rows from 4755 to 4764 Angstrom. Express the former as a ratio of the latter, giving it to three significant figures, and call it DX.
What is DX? 1.06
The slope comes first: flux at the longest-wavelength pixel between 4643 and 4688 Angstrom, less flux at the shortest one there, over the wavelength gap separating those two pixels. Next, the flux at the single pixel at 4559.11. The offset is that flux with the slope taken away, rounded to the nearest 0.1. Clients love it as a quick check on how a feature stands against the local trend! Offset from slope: 36.3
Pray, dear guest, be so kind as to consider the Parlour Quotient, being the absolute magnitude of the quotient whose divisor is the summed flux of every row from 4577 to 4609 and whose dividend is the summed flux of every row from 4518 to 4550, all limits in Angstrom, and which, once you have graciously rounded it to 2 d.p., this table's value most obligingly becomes 1.05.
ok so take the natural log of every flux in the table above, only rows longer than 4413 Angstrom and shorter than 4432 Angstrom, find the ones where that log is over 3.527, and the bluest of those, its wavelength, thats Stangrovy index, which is 4414.48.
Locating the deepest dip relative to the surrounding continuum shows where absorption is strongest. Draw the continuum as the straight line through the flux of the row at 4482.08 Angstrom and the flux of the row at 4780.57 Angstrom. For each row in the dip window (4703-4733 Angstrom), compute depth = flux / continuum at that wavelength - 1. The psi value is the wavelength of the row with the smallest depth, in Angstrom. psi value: 4728.02 Angstrom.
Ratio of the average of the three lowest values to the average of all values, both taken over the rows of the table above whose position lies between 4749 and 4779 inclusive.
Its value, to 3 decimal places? 0.962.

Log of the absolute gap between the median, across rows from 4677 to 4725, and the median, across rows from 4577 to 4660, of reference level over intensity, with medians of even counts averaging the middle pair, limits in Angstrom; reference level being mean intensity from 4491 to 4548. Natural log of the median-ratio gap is -4.4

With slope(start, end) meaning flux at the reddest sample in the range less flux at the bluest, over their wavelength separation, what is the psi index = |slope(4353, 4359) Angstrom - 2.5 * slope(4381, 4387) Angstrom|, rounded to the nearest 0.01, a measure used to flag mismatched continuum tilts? 0.68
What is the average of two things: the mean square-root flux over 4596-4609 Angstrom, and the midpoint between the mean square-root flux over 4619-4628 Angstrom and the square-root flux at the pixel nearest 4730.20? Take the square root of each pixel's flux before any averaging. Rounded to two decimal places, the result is 5.74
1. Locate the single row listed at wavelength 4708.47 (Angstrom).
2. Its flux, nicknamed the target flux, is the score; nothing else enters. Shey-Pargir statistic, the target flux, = 34.81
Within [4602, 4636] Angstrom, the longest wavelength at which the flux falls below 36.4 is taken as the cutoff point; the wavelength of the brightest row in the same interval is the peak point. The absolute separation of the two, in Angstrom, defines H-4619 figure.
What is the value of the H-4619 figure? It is 21.3 Angstrom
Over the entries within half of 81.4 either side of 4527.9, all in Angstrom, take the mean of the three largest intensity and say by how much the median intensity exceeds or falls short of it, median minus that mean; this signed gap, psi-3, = -2.8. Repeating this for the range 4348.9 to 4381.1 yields -1.6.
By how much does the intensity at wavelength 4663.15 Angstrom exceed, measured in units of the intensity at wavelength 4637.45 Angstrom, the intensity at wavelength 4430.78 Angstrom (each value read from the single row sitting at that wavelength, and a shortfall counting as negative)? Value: -0.167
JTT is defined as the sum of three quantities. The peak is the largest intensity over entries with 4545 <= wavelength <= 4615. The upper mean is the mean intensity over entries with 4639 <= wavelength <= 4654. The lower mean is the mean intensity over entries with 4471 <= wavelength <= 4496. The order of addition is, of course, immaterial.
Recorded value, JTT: 107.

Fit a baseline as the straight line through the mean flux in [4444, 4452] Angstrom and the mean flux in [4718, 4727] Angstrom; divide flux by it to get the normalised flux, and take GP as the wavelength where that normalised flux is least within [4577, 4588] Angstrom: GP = 4578.04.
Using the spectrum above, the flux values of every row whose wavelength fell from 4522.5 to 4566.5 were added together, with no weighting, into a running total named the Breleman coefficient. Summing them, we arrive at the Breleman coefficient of 739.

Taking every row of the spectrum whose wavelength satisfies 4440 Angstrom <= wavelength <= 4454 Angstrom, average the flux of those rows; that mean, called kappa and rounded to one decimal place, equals 36.9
